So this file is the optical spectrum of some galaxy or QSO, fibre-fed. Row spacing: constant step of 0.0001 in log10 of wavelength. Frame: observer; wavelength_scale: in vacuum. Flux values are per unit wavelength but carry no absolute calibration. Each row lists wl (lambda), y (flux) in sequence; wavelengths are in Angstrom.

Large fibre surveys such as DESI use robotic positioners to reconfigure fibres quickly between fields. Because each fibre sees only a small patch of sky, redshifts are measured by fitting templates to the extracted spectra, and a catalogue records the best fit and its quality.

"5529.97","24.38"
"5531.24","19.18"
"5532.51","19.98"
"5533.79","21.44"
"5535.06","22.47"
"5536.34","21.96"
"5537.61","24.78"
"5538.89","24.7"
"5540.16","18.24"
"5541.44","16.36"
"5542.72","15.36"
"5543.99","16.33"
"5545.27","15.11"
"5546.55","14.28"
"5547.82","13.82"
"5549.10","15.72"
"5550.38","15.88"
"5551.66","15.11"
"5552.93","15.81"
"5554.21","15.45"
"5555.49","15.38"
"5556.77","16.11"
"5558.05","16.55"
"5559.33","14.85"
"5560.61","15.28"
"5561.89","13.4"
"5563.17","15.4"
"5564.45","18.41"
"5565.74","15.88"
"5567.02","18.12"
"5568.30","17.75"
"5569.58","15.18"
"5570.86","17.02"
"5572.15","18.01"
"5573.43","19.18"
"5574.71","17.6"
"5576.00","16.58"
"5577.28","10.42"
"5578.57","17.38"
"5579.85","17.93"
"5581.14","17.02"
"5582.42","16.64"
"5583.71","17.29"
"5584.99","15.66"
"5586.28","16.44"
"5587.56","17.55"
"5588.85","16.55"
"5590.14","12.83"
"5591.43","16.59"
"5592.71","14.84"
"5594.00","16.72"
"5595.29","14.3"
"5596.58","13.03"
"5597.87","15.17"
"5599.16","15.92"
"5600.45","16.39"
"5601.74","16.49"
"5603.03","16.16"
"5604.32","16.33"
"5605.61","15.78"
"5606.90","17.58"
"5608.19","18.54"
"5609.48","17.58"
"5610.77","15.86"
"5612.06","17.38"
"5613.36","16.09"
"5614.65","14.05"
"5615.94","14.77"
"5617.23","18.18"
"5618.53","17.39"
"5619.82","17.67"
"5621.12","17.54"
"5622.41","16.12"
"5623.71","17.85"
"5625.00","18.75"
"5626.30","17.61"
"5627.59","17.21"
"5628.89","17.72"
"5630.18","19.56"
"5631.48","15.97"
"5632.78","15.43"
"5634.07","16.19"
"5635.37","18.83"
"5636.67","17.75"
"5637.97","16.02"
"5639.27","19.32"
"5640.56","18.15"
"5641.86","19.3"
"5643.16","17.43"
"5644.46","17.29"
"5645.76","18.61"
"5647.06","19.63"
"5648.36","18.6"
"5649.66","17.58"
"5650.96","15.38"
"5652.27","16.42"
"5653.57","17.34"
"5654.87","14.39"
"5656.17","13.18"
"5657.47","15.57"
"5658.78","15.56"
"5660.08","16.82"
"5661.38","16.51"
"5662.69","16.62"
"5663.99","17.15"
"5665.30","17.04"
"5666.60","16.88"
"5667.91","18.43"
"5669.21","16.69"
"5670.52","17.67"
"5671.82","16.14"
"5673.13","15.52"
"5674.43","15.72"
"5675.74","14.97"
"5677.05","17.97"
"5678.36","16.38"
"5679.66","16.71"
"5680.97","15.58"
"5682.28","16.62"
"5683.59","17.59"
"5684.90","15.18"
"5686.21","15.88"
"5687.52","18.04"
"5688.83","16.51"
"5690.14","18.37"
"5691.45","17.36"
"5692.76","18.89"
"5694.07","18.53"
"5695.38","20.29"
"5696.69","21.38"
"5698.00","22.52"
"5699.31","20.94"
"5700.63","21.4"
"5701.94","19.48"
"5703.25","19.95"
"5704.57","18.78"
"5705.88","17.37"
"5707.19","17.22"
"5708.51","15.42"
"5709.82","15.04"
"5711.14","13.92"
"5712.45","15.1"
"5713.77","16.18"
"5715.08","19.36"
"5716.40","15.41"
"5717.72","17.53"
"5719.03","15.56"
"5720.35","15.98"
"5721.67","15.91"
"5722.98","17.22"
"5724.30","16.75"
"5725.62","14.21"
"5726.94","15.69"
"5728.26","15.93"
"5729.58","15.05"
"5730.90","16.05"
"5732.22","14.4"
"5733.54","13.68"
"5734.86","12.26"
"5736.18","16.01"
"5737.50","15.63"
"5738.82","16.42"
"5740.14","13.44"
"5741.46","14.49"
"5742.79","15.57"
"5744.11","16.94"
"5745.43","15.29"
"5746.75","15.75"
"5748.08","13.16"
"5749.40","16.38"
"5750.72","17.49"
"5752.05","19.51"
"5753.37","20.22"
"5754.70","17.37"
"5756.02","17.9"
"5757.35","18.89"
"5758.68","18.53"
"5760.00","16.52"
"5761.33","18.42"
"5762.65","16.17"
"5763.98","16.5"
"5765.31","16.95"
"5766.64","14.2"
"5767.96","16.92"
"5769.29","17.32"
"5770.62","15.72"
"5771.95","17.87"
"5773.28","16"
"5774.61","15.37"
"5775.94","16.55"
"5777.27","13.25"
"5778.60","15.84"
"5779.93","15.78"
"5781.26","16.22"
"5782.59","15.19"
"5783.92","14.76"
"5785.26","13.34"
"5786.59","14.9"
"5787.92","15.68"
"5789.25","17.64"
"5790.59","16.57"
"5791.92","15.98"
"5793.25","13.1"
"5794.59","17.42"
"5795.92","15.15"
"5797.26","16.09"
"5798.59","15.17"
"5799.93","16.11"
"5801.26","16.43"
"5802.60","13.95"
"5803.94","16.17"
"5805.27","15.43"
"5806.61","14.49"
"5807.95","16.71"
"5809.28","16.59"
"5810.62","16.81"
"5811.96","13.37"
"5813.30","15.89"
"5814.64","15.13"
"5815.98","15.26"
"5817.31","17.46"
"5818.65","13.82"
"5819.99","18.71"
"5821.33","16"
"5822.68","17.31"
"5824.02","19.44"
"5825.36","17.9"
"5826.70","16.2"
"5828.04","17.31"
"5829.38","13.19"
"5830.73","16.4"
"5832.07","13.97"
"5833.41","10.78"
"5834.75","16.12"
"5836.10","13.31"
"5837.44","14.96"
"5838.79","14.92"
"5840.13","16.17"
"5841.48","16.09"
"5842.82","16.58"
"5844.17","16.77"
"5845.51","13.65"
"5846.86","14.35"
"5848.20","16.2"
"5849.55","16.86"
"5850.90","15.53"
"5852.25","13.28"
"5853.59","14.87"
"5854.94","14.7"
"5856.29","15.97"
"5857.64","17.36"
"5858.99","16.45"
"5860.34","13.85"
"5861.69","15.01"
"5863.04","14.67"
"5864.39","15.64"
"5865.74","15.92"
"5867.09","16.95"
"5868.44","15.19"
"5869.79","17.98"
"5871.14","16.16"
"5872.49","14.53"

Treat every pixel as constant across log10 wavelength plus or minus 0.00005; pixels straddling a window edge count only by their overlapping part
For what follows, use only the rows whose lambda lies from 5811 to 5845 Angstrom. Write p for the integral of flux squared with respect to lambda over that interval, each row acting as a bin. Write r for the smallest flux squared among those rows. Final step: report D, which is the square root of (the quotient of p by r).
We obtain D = 8.56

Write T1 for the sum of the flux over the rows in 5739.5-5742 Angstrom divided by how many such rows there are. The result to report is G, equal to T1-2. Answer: 12.0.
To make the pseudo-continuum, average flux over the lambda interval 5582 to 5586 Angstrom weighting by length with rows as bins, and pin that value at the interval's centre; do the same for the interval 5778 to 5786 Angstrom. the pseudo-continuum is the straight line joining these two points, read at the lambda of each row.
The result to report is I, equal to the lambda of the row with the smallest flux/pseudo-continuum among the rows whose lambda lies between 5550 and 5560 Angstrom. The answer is 5559.33 Angstrom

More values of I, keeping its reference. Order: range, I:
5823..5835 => 5833.41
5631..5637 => 5632.78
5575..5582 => 5577.28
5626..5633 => 5632.78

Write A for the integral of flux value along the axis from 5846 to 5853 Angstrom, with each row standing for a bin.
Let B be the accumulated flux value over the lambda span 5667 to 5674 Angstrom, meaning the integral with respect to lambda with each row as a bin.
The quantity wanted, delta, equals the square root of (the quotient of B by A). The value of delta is 1.05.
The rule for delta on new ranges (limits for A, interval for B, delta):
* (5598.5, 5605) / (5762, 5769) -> 1.04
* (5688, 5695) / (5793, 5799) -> 0.86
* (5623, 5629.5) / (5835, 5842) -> 0.96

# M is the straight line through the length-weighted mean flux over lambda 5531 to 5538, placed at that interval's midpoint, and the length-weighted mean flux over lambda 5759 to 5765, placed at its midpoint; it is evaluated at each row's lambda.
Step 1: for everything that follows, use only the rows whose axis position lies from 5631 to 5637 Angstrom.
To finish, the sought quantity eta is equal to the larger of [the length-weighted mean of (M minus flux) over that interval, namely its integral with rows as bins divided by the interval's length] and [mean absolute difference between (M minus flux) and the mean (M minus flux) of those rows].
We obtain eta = 3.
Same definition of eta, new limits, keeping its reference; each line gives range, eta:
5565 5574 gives 4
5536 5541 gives 2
